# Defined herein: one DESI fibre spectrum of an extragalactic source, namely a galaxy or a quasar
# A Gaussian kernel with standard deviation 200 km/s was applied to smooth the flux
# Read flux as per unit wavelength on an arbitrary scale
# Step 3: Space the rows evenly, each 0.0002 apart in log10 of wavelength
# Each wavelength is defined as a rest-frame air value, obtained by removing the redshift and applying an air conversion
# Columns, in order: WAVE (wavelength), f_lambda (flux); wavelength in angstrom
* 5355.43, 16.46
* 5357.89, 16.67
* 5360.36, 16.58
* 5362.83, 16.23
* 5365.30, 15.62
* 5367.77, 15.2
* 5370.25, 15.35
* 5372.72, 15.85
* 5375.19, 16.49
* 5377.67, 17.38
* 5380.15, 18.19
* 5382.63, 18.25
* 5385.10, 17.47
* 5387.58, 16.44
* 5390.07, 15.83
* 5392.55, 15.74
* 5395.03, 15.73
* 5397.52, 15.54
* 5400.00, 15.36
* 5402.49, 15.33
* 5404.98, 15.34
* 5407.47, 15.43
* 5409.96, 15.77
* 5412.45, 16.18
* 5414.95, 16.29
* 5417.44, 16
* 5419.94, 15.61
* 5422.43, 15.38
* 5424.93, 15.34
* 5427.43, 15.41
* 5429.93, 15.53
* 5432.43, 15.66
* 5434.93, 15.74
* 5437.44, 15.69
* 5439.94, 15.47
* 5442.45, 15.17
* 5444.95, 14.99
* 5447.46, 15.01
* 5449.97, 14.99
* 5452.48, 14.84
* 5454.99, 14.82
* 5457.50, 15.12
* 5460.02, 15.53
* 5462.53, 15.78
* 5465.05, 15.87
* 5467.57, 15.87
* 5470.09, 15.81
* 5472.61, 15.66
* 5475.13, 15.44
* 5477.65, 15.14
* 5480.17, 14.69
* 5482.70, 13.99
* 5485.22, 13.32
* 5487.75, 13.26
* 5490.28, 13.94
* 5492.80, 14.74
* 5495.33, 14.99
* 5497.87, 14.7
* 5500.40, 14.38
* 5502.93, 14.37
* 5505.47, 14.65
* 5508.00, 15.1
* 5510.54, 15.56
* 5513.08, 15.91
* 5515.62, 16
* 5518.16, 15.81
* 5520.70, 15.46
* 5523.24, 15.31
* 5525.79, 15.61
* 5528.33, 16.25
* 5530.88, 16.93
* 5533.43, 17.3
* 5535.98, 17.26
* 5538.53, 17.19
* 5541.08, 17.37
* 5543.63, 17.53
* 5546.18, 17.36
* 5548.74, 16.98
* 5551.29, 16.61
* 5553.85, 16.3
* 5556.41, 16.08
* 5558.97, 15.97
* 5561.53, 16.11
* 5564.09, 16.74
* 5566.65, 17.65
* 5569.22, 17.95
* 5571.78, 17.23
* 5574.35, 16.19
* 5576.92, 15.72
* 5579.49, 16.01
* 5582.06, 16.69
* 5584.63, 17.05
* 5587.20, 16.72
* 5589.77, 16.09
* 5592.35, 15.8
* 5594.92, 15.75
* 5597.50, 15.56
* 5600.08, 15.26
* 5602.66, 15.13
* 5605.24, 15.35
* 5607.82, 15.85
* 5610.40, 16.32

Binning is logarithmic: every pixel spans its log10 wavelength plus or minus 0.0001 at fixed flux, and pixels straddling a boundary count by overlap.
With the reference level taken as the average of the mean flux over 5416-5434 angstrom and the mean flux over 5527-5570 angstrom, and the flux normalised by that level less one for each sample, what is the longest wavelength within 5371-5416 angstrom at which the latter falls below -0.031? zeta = 5407.47 angstrom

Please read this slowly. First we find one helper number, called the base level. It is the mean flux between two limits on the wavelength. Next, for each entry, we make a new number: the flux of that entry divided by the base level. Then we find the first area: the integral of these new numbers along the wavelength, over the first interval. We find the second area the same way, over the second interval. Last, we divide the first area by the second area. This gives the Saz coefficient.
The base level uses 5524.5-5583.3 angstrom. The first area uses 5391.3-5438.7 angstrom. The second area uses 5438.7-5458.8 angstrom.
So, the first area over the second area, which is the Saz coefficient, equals 2.5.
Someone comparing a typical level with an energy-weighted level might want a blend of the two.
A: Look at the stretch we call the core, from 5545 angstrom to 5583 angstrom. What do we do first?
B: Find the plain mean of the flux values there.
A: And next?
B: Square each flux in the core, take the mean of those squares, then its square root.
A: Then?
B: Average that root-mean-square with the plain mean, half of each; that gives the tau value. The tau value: 16.6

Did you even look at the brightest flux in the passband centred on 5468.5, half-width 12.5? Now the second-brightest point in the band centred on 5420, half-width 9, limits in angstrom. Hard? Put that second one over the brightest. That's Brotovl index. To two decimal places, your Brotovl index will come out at 1.02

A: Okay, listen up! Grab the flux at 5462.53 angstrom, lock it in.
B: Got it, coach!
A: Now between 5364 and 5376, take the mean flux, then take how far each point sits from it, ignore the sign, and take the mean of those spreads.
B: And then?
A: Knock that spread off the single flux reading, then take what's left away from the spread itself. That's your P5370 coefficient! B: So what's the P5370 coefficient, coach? -15.0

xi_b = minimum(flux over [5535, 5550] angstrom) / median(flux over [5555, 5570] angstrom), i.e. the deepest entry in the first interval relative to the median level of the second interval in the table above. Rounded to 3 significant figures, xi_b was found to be 1.03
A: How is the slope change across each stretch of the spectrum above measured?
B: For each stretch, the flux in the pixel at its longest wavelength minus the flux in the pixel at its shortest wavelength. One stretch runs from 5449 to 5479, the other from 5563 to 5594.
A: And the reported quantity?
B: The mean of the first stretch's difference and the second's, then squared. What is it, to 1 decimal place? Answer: 0.2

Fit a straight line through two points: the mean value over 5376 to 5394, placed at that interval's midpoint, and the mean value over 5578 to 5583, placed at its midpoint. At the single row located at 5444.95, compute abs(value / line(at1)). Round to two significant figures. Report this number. 0.89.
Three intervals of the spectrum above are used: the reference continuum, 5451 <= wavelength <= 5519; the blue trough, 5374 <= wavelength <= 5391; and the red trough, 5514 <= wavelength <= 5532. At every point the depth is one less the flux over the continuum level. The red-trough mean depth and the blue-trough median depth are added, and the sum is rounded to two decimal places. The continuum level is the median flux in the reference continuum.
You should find -0.20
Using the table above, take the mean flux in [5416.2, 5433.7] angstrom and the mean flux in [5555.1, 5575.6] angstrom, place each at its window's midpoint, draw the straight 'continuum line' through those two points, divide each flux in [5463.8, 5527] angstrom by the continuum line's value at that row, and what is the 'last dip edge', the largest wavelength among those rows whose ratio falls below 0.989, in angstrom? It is 5525.79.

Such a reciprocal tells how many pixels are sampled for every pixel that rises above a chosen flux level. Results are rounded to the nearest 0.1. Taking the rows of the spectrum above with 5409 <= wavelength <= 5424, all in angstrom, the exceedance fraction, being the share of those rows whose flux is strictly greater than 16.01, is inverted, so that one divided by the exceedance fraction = 3.0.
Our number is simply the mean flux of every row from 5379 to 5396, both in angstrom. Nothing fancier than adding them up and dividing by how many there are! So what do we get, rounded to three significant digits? 16.8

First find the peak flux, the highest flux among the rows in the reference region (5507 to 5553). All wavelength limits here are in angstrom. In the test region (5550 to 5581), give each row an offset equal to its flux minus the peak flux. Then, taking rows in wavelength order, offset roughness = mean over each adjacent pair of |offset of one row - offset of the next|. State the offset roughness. 0.47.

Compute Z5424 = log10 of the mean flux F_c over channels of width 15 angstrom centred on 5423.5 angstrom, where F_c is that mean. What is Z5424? 1.19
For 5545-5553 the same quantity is 1.23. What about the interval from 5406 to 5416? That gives 1.20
